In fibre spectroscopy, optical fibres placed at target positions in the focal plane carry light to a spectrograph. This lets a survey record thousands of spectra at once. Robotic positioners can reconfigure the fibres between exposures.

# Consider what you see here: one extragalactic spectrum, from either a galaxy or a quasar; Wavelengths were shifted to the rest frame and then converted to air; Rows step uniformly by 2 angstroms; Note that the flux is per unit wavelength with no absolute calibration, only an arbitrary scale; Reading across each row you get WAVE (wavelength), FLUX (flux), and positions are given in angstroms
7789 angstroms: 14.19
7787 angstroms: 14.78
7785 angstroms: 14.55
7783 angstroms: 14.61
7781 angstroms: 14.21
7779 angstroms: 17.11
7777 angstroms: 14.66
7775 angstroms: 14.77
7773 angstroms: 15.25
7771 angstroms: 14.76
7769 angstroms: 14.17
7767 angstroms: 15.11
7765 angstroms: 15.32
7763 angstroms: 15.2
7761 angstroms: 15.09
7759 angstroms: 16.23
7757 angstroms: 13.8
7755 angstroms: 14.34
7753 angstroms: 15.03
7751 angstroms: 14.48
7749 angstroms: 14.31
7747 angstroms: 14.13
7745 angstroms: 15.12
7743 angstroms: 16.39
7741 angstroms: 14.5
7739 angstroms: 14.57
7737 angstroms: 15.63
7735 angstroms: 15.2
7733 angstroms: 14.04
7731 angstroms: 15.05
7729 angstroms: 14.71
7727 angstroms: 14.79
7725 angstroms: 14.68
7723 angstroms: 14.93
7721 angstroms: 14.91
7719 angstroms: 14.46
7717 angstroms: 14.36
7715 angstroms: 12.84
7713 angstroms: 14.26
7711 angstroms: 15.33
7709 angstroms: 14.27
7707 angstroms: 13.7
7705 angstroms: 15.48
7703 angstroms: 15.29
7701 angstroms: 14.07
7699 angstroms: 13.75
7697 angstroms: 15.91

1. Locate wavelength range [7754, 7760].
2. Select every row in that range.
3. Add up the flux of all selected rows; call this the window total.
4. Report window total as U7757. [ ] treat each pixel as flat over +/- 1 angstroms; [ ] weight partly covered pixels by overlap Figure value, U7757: 44.4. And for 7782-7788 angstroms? 43.9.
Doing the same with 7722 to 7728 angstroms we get 44.4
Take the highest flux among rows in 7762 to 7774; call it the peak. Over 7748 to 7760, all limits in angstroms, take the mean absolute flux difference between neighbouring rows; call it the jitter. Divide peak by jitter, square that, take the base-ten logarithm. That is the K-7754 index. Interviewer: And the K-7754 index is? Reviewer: 2.49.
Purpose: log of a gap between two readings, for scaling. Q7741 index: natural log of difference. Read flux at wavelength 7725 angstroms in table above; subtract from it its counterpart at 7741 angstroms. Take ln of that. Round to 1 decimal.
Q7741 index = -1.7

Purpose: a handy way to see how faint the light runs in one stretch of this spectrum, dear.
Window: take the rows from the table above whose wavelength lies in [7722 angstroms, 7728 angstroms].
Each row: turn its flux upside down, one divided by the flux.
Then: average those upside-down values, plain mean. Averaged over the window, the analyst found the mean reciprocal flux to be 0.0676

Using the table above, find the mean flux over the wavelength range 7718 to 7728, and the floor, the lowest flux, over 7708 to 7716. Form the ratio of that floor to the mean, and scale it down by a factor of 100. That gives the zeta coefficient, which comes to 0.0087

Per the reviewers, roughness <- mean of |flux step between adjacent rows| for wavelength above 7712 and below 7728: 0.55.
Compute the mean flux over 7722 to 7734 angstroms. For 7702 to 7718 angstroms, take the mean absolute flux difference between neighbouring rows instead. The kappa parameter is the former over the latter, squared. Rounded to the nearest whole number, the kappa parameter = 183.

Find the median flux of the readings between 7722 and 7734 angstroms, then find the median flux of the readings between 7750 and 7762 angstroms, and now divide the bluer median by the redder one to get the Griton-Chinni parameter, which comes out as 1.00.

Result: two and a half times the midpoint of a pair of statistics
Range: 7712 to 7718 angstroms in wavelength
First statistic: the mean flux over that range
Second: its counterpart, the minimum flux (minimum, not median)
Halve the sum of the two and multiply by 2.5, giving 33.3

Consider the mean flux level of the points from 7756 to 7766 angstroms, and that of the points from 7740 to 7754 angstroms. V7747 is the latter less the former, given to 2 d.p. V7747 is -0.28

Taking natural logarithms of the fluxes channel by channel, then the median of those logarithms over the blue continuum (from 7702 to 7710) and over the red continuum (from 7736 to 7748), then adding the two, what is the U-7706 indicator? 5.39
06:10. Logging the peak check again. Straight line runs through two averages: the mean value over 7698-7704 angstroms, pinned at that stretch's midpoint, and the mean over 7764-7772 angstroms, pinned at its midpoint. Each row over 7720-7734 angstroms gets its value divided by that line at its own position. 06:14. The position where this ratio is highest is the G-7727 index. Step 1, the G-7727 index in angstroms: 7731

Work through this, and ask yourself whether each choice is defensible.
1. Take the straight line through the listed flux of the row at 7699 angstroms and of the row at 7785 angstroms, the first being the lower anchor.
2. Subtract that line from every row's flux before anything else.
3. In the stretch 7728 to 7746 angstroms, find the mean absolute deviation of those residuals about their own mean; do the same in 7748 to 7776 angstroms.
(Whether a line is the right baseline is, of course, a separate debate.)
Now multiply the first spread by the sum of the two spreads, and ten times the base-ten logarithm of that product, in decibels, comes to -3.3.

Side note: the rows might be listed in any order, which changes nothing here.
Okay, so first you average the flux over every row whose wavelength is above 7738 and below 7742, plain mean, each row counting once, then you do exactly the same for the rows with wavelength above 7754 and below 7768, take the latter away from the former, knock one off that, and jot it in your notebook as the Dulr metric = -1.48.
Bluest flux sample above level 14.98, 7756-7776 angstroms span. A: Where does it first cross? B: 7759 angstroms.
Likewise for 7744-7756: 7745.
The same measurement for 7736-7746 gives 7737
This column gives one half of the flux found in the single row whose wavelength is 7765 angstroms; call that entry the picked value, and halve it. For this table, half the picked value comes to 7.66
